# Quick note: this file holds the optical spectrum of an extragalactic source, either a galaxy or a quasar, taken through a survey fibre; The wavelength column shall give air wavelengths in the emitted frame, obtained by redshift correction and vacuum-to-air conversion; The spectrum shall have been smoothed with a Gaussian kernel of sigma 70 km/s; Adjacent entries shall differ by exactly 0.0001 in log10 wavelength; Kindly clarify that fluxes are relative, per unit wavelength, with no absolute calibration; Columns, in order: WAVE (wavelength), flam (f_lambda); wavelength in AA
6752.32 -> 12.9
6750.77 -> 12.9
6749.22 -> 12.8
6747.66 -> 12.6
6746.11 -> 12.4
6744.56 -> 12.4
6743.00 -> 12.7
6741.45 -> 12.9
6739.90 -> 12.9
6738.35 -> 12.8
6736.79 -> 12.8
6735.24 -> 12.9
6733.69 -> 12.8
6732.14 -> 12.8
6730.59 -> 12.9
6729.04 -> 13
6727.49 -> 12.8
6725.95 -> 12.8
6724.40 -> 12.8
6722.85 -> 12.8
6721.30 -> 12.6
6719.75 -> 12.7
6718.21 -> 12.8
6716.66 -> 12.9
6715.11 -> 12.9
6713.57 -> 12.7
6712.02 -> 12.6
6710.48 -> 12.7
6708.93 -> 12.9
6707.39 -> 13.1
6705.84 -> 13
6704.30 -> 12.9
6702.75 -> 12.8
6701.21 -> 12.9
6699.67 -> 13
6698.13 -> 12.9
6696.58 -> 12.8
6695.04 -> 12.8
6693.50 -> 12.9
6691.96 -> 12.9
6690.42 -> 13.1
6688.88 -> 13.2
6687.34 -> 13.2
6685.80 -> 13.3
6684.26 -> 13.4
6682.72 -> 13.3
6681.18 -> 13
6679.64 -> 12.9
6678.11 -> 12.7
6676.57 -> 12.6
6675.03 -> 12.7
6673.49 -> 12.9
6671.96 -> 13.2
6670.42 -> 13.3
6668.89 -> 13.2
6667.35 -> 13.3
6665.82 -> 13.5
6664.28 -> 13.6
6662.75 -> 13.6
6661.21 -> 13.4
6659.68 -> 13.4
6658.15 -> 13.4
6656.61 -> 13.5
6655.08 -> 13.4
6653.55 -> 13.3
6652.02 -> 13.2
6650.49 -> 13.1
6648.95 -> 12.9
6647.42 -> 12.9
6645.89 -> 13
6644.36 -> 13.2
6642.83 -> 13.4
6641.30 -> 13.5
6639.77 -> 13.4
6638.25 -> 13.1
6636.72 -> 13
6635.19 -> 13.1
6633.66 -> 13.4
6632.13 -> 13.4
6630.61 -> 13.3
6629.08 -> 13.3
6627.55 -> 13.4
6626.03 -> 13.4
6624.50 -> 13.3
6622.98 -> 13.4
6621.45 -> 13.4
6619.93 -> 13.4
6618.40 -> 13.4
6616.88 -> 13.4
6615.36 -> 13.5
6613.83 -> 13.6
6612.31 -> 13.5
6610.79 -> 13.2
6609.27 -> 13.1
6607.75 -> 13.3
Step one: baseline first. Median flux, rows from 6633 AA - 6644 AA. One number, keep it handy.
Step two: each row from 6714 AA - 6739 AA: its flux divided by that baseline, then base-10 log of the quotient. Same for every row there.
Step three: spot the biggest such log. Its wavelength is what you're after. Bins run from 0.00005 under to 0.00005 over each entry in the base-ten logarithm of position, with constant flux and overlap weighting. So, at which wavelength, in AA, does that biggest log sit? 6729.04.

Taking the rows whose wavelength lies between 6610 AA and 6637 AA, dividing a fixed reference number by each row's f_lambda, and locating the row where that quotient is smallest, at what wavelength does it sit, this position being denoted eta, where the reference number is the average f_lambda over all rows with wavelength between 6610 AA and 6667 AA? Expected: 6613.83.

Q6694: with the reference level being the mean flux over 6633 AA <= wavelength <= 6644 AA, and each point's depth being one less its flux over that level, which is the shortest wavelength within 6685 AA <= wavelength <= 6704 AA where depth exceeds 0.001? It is 6687.34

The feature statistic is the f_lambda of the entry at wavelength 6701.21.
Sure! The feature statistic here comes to 12.9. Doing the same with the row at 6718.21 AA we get 12.8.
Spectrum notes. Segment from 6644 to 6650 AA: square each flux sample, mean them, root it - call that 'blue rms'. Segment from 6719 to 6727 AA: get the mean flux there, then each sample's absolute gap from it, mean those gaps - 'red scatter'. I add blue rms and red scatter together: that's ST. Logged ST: 13.1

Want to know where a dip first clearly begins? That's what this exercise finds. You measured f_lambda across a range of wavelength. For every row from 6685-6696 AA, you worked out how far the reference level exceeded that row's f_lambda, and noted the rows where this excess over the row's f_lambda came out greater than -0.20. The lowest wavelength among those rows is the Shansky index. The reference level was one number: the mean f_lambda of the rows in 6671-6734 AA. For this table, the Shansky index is 6690.42 AA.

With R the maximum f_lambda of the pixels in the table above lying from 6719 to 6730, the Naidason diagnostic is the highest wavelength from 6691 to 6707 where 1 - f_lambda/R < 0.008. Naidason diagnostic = 6705.84 AA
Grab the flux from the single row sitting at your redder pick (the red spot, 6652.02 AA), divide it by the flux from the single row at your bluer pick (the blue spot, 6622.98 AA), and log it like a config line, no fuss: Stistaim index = 0.99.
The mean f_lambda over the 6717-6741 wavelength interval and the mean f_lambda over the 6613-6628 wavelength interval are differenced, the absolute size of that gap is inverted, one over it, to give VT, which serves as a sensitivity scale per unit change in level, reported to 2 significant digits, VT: 1.6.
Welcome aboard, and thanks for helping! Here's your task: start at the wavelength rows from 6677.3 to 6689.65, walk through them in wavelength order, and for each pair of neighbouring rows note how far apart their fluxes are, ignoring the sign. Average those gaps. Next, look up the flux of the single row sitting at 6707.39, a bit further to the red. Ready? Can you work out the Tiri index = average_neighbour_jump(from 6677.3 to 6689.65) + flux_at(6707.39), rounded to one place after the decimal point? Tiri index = 13.2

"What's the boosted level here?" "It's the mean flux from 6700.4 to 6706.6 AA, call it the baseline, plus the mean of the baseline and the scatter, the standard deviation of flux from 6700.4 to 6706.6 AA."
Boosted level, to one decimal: 19.4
